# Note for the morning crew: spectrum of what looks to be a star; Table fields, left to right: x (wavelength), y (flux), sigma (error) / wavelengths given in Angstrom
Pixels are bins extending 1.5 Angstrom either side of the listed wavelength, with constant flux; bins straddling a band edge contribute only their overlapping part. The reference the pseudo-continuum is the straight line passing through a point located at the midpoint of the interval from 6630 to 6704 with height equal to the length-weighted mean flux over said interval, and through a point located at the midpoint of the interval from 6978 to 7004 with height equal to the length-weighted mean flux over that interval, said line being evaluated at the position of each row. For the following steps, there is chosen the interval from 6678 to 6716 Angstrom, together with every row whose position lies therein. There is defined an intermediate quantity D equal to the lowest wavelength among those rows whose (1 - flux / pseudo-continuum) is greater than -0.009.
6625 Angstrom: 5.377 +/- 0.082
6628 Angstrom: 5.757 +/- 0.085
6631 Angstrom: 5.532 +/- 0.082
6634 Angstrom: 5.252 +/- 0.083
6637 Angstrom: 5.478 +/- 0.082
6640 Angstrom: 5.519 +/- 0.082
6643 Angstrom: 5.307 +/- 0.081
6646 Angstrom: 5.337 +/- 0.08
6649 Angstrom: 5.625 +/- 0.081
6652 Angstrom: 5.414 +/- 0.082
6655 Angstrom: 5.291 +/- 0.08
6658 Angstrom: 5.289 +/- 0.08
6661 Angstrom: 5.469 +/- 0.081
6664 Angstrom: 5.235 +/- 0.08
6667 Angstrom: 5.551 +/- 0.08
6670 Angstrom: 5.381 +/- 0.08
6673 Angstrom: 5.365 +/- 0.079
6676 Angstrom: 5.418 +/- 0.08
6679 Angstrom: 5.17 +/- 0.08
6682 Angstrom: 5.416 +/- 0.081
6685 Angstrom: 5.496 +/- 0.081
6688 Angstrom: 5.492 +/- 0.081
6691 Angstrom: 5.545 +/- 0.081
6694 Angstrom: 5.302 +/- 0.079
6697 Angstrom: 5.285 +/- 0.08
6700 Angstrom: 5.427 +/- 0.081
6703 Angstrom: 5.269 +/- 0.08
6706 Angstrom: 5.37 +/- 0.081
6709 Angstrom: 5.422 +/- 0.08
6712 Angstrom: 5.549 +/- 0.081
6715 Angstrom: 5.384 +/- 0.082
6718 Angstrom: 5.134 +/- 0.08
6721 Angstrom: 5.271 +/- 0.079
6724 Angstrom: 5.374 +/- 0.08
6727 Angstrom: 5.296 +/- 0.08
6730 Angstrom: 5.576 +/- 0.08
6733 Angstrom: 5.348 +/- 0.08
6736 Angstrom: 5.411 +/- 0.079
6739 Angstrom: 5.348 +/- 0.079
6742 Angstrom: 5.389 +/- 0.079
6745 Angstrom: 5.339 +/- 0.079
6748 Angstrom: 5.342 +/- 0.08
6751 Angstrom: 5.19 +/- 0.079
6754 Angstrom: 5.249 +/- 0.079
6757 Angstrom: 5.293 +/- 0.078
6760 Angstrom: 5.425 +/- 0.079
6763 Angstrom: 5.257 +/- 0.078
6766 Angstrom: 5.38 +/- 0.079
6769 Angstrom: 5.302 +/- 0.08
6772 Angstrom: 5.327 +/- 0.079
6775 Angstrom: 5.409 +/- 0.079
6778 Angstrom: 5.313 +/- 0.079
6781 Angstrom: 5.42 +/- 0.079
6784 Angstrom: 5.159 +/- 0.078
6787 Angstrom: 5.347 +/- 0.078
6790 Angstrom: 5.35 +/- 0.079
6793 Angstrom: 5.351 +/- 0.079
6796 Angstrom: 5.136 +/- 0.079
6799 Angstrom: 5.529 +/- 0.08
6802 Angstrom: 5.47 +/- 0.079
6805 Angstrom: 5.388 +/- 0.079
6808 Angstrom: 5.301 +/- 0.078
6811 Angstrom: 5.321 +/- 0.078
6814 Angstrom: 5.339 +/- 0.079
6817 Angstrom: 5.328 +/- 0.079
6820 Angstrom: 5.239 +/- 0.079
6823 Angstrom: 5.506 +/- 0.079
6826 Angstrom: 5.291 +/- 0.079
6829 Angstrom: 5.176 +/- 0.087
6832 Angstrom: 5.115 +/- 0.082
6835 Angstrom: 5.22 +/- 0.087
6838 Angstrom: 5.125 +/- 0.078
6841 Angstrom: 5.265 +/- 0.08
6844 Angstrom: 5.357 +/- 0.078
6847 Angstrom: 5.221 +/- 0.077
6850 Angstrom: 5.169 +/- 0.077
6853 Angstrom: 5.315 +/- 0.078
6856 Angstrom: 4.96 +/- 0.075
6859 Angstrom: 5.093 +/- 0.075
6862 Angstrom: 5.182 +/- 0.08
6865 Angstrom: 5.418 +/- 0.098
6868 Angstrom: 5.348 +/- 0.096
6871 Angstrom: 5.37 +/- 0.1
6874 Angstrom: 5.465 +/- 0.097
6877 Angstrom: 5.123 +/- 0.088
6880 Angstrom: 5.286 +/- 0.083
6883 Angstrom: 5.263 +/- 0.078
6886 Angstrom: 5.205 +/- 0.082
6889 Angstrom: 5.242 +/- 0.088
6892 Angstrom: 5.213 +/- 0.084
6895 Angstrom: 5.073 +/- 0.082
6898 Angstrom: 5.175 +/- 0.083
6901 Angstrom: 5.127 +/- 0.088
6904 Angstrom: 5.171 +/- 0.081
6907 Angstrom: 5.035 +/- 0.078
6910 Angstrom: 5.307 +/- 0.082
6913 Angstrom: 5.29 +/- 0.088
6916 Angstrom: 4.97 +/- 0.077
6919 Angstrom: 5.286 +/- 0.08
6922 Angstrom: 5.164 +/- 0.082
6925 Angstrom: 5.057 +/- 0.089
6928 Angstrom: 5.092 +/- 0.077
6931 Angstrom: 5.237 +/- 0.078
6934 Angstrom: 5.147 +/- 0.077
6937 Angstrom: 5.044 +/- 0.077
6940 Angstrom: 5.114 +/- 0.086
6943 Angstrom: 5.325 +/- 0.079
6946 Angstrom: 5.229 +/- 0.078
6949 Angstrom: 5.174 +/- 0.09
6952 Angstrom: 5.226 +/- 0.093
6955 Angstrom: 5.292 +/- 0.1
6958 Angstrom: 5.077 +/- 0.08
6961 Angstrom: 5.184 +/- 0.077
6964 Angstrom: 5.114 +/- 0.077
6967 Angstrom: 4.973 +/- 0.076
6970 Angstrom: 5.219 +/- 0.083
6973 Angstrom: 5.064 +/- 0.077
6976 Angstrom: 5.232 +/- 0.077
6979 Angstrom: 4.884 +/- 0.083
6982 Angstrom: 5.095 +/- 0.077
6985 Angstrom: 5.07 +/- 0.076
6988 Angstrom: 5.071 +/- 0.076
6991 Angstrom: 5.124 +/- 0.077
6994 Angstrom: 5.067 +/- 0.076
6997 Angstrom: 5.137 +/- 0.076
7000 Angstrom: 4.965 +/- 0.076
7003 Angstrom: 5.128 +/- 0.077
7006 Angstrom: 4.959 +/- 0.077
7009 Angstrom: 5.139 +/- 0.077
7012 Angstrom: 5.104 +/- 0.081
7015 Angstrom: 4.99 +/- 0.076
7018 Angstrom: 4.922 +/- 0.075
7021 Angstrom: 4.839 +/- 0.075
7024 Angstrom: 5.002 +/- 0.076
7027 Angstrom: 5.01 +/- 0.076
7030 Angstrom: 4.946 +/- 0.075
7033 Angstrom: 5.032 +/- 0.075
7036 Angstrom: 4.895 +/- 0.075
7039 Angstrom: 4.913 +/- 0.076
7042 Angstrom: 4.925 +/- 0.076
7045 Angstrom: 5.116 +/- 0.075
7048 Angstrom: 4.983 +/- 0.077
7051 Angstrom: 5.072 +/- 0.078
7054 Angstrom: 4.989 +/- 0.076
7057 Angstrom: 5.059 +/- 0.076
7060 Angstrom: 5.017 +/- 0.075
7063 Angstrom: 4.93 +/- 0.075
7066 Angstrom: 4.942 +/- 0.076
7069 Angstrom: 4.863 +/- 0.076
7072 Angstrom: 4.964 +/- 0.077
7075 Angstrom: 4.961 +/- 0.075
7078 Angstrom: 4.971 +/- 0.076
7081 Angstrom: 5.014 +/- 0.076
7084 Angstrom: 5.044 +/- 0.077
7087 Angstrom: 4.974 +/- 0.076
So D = 6679 Angstrom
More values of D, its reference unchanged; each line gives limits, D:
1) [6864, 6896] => 6877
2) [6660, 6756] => 6664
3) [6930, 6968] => 6934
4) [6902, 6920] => 6904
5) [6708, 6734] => 6715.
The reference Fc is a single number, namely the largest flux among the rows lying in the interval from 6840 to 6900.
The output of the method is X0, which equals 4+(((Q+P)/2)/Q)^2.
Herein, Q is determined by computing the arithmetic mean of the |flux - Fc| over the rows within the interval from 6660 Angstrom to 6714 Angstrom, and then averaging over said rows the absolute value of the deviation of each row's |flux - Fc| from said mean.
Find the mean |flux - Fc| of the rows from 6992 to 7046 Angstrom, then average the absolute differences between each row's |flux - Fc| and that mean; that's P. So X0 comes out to 5.3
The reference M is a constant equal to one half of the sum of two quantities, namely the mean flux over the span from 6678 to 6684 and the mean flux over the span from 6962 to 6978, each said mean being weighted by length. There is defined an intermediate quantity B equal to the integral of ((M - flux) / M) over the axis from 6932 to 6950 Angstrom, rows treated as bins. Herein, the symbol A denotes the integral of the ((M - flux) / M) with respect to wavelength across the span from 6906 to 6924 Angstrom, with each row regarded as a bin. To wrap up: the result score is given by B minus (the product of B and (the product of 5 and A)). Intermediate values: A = 0.14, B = 0.15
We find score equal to 0.04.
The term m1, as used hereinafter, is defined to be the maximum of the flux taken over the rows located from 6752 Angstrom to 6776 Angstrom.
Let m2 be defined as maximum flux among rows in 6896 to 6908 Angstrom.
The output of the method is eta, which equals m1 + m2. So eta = 10.6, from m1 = 5.425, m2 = 5.175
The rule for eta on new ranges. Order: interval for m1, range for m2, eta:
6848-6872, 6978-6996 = 10.5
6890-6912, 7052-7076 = 10.4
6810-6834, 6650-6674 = 11.1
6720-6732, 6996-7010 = 10.7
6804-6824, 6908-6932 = 10.8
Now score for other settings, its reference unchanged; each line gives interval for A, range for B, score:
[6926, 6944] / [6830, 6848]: 0.00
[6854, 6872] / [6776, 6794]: -0.43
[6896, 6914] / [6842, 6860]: 0.03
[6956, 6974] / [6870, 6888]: 0.18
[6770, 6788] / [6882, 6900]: 0.26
